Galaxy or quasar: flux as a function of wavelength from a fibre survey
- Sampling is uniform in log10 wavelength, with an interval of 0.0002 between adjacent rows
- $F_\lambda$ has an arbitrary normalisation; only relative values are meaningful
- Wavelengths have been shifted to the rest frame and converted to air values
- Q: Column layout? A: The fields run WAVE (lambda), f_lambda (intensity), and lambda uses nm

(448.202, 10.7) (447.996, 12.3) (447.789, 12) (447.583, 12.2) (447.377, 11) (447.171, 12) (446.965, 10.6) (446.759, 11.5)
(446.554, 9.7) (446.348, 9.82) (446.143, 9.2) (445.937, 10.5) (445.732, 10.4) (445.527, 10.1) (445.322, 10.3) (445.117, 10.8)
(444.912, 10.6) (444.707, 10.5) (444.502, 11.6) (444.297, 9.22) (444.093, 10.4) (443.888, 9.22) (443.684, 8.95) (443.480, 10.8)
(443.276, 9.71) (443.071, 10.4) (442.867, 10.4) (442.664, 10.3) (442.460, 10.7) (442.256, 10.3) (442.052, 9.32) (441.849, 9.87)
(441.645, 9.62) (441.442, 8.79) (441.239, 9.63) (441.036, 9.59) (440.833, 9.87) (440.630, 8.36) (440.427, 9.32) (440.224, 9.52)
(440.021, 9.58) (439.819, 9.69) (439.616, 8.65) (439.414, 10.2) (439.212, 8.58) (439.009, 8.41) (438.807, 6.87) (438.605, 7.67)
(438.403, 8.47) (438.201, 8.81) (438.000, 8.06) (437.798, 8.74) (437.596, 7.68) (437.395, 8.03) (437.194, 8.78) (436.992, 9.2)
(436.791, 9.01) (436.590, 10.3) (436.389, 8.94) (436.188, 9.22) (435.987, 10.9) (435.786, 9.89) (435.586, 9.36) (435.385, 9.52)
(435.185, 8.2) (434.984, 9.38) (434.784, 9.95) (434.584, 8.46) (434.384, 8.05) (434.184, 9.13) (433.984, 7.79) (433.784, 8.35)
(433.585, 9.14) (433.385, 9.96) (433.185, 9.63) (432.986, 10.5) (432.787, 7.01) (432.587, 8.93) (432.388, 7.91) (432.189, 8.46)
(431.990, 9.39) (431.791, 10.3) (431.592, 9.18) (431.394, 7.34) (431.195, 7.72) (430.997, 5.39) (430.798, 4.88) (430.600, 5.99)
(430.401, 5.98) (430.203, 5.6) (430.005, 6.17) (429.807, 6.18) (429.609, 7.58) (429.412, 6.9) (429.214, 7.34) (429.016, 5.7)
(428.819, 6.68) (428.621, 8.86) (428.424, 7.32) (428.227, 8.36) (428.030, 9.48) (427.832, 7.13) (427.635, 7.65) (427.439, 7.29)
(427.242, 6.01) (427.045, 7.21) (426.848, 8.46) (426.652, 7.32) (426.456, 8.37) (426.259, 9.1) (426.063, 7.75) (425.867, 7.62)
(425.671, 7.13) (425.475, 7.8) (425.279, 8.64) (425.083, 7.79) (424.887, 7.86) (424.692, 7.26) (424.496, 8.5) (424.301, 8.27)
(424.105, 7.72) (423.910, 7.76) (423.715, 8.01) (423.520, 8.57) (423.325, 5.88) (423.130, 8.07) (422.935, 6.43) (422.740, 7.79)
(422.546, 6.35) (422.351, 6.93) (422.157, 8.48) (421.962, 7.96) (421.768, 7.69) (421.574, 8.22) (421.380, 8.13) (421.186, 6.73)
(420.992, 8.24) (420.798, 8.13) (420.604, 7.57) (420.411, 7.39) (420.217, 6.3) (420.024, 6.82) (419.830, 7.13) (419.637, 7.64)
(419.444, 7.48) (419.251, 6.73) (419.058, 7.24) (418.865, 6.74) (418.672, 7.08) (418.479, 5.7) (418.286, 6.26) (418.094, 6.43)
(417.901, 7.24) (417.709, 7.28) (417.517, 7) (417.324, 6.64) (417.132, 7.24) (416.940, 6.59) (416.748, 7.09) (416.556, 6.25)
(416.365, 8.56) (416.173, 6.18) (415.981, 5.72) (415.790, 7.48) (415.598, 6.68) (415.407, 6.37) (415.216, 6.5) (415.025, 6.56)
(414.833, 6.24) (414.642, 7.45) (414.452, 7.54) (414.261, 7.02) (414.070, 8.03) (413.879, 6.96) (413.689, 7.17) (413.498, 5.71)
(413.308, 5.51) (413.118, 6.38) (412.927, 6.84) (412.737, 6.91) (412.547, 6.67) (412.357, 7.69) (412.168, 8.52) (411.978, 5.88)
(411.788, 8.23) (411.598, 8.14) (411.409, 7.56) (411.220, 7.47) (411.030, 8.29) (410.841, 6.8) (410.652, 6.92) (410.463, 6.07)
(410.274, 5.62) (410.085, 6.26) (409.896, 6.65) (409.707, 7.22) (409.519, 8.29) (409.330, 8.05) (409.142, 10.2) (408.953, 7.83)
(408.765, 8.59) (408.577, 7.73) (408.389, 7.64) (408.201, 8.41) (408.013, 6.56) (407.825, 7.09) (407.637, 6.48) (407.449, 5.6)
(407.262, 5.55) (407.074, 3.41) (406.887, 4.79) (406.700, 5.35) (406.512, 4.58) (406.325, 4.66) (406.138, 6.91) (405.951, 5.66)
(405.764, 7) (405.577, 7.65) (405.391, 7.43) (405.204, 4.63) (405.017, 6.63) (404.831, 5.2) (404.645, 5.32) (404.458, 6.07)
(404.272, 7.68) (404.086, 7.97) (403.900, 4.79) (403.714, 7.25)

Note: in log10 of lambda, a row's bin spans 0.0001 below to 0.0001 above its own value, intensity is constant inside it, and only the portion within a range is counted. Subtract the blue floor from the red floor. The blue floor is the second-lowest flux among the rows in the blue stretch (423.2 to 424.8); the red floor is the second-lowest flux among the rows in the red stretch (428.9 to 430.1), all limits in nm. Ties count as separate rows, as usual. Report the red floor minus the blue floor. -1.1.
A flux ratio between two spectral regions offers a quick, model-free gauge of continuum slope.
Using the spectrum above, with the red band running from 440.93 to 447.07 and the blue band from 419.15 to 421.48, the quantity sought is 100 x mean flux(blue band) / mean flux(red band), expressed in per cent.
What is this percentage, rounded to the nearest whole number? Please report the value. 73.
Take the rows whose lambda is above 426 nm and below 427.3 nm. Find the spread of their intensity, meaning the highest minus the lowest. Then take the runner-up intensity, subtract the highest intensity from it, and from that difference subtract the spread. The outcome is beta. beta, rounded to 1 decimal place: -3.7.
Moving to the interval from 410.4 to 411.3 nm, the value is -3.0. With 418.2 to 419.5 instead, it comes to -2.0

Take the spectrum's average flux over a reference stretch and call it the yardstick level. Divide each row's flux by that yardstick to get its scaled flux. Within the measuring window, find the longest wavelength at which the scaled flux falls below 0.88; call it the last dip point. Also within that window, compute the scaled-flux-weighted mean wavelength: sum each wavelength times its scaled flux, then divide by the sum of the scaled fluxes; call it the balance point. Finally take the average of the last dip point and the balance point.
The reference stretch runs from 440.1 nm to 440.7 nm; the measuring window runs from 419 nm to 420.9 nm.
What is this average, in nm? 420.27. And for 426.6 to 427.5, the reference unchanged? 427.24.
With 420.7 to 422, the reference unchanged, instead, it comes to 421.67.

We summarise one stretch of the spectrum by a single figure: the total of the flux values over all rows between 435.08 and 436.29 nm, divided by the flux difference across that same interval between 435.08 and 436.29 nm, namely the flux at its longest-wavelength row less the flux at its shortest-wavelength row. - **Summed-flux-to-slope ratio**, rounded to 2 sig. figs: 56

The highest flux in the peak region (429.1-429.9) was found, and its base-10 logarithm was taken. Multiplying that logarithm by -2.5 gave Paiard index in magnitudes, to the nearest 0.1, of -2.2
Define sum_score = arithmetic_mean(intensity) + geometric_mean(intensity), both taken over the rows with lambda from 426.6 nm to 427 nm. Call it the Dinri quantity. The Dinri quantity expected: 16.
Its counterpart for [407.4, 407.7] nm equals 12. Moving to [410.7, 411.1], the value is 15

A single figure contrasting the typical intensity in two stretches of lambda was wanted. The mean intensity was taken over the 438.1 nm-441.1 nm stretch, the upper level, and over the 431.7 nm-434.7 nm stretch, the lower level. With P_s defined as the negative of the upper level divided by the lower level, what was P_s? -1.00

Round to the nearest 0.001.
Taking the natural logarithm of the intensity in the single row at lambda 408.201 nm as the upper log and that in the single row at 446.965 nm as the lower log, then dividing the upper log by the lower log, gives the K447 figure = 0.902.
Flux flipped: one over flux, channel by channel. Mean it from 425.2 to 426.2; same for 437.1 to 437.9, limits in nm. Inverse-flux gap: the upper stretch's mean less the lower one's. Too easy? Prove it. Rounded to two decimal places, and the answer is -0.01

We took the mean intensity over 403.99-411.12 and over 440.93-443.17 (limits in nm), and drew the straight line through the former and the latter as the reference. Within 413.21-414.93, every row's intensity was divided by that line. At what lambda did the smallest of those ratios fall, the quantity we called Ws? 413.308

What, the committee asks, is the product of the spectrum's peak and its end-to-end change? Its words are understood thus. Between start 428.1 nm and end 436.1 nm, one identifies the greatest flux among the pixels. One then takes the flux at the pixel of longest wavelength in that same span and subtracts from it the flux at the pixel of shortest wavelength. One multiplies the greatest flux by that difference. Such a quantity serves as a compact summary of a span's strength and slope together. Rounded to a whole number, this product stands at 28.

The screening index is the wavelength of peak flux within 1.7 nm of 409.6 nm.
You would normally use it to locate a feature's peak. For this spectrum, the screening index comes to 409.142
